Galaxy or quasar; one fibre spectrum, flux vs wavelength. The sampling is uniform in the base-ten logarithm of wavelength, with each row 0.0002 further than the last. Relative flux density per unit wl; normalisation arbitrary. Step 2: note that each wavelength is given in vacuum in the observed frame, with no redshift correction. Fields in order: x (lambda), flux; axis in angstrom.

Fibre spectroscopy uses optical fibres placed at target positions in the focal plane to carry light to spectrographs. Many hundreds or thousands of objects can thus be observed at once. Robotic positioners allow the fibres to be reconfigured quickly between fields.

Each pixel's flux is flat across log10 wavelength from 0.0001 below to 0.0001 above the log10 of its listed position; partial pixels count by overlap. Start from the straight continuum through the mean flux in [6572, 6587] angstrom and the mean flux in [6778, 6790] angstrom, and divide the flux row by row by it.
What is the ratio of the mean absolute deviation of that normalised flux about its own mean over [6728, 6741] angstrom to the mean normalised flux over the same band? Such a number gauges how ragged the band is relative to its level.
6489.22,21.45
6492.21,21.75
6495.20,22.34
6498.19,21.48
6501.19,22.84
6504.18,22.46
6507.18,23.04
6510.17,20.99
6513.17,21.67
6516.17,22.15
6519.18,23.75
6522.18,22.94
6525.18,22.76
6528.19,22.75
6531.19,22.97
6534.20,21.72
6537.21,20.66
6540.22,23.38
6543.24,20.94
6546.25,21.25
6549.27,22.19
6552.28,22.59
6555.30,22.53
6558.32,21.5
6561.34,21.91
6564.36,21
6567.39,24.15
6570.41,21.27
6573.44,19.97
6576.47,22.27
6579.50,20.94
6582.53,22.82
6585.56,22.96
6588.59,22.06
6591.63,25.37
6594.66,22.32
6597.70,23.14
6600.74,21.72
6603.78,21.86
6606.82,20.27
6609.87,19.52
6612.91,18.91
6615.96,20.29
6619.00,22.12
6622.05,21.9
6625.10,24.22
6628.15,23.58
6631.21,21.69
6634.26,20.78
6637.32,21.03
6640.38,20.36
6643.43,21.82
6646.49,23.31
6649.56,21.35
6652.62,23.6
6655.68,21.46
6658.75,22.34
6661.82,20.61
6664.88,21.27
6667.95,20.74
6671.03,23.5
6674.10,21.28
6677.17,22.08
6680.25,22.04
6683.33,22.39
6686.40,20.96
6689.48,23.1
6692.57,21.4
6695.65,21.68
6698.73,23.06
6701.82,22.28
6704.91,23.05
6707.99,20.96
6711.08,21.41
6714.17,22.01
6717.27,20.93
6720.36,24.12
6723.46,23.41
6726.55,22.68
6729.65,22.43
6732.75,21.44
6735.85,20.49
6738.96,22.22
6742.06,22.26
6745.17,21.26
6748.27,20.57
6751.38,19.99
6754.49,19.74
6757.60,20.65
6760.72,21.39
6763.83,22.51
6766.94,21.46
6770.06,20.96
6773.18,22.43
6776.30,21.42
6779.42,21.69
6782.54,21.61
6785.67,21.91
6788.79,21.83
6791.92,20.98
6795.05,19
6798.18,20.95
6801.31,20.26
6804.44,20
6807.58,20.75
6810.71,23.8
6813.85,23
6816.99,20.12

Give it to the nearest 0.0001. 0.0314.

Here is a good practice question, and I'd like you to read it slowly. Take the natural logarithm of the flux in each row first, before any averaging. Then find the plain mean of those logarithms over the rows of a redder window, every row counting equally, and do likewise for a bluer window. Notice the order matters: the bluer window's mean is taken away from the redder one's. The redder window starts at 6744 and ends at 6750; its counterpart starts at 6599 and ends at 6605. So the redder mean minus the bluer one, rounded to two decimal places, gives -0.04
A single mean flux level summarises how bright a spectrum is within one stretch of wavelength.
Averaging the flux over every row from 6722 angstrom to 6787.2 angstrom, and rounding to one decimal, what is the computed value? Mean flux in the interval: 21.5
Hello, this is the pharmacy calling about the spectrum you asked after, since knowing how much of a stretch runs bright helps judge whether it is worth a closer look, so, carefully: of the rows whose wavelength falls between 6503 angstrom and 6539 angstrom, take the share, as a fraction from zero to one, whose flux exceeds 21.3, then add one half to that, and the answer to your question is 1.33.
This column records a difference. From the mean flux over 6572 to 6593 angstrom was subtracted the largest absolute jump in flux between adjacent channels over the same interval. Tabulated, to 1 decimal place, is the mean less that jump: 19.0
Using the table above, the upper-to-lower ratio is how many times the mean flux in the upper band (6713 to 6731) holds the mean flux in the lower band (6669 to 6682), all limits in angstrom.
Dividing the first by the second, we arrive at 1.02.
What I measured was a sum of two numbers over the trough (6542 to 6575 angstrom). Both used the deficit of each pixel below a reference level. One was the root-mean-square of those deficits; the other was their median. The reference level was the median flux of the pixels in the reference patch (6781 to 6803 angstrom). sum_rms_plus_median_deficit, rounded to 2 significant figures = 0.79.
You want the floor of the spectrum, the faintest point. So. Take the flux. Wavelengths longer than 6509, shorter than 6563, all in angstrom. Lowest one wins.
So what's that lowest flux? 20.66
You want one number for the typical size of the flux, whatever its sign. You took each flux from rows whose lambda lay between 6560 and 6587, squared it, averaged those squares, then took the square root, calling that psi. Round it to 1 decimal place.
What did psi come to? 22.0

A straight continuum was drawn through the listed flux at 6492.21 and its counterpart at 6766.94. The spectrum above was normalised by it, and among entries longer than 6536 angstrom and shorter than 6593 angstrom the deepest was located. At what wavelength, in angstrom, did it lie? 6573.44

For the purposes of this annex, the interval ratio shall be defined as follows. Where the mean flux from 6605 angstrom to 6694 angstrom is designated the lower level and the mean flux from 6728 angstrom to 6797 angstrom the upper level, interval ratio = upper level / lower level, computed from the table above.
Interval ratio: 0.983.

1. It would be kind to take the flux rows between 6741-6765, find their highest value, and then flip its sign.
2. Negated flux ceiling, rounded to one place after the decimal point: -22.5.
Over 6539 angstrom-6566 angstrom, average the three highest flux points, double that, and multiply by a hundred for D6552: 4567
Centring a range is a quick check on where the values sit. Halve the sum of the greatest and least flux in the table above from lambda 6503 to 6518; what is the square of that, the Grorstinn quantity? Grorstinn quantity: 485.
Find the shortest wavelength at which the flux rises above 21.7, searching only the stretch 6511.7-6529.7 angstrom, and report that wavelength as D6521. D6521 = 6516.17 angstrom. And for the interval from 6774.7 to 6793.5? 6785.67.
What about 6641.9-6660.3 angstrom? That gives 6643.43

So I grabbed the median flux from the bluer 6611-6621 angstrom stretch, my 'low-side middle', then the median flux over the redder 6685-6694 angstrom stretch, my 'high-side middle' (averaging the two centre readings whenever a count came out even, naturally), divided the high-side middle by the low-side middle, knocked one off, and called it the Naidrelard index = 0.055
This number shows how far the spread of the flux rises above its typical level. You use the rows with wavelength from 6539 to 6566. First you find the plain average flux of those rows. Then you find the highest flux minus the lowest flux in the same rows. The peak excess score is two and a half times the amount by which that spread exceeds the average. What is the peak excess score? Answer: -48.7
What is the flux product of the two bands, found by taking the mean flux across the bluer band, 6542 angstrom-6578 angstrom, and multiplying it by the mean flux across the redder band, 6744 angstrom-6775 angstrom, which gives 460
